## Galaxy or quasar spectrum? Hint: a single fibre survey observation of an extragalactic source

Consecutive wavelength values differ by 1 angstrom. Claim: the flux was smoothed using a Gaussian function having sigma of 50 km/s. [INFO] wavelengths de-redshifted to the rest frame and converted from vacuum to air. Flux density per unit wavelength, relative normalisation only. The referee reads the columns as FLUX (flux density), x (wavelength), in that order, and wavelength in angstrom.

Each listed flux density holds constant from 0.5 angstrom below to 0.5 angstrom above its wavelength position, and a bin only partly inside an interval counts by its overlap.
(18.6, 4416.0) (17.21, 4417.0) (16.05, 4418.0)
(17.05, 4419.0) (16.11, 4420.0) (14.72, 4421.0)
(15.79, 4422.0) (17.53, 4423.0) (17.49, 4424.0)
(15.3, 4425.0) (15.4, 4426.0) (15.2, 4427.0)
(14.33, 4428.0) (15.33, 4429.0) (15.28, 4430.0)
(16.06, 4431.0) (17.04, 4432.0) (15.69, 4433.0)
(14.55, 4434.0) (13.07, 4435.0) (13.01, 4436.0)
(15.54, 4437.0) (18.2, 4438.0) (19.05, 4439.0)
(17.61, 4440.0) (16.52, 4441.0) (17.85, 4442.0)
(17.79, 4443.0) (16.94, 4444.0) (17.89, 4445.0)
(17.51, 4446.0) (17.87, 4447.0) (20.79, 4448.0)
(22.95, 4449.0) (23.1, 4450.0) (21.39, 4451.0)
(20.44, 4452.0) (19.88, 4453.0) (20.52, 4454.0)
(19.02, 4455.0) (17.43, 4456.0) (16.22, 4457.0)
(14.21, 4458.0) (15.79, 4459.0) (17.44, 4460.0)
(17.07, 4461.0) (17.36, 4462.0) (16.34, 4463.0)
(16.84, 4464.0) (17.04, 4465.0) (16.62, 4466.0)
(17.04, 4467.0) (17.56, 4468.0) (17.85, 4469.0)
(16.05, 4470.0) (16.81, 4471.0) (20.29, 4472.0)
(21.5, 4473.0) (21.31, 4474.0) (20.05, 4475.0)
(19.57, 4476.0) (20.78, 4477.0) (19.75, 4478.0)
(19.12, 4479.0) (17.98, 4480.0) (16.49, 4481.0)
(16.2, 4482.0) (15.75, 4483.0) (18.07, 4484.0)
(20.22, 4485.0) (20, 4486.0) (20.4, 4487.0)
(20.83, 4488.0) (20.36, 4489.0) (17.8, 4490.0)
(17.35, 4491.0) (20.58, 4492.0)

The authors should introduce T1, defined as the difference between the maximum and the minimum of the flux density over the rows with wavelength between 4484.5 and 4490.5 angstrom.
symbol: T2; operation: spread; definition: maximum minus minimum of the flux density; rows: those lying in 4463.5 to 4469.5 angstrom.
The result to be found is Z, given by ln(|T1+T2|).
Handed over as 1.45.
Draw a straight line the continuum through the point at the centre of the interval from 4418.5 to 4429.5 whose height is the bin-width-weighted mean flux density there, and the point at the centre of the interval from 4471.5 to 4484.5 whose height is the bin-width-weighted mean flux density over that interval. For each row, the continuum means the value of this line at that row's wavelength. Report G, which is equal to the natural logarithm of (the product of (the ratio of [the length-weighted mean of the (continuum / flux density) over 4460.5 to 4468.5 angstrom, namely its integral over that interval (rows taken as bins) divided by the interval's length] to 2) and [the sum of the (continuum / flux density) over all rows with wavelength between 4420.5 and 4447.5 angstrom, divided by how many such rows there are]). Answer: -0.604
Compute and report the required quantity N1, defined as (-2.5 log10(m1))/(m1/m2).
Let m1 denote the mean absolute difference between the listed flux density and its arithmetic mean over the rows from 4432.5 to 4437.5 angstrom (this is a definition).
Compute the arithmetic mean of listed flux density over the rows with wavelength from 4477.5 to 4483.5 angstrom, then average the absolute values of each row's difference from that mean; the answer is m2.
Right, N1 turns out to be -0.09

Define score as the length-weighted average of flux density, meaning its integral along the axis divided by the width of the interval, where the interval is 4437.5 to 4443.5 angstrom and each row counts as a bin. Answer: 17.8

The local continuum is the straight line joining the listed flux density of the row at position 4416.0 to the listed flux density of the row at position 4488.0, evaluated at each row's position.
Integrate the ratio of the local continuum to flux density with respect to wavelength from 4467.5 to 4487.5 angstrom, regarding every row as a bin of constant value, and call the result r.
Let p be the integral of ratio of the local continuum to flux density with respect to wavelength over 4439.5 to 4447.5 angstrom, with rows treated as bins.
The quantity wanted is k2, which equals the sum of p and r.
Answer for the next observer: 31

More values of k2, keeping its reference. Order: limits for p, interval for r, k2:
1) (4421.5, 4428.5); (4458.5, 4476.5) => 29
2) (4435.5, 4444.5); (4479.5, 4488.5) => 21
